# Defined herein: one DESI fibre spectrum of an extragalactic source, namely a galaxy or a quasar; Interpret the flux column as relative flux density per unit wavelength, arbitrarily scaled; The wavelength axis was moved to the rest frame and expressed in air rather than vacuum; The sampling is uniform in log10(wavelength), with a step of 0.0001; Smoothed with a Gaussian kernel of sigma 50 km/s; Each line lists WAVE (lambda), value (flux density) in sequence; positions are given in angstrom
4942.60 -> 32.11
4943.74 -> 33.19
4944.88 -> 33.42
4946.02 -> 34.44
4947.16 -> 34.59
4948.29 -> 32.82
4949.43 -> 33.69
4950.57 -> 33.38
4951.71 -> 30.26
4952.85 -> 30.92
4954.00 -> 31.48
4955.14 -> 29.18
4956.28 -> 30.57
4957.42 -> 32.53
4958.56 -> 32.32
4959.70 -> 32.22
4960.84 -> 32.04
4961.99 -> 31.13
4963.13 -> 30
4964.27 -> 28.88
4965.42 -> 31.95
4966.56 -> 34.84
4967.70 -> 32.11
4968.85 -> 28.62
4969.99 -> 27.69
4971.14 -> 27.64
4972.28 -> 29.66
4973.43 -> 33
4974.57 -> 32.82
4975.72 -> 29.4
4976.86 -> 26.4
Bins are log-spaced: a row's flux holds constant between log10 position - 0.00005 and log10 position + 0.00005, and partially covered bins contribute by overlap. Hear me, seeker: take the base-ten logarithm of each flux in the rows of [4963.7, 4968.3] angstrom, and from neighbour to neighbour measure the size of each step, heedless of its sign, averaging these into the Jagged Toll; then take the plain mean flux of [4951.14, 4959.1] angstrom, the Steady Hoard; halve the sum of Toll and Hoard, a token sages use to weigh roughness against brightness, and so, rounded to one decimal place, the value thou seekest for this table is 15.5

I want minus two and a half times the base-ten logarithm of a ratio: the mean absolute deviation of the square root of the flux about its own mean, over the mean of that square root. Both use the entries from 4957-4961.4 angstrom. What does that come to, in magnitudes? 6.60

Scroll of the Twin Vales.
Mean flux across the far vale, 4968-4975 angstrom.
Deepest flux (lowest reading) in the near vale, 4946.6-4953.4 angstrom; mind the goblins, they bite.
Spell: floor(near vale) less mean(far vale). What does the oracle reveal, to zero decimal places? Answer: 0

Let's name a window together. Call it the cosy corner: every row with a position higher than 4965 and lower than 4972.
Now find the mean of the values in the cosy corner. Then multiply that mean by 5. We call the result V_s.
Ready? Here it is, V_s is 152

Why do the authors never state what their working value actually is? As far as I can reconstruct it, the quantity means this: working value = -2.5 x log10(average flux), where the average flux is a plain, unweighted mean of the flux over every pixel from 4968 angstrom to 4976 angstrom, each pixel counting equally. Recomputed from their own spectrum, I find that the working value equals -3.69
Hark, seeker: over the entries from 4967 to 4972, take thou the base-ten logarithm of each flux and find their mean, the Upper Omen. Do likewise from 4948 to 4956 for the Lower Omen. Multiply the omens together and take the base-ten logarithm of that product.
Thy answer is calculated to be 0.341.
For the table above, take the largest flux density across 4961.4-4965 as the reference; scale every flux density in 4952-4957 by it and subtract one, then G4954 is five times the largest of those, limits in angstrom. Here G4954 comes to 0.1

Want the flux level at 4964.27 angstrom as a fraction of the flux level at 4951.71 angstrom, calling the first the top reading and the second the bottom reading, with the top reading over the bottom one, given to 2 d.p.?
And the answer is 0.95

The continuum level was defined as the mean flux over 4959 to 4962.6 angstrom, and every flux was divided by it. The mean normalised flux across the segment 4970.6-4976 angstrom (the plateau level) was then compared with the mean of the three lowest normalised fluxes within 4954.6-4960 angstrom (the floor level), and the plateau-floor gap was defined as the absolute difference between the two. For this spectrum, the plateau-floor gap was 0.00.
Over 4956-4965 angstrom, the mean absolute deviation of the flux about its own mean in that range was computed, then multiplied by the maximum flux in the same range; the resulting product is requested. 35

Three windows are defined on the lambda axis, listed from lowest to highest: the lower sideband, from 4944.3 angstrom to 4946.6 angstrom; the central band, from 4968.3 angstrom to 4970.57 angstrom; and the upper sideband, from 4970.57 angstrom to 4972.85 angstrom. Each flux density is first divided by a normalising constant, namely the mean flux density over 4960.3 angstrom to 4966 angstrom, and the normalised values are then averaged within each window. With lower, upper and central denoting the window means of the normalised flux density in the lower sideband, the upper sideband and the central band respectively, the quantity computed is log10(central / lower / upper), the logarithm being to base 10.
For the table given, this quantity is -0.050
